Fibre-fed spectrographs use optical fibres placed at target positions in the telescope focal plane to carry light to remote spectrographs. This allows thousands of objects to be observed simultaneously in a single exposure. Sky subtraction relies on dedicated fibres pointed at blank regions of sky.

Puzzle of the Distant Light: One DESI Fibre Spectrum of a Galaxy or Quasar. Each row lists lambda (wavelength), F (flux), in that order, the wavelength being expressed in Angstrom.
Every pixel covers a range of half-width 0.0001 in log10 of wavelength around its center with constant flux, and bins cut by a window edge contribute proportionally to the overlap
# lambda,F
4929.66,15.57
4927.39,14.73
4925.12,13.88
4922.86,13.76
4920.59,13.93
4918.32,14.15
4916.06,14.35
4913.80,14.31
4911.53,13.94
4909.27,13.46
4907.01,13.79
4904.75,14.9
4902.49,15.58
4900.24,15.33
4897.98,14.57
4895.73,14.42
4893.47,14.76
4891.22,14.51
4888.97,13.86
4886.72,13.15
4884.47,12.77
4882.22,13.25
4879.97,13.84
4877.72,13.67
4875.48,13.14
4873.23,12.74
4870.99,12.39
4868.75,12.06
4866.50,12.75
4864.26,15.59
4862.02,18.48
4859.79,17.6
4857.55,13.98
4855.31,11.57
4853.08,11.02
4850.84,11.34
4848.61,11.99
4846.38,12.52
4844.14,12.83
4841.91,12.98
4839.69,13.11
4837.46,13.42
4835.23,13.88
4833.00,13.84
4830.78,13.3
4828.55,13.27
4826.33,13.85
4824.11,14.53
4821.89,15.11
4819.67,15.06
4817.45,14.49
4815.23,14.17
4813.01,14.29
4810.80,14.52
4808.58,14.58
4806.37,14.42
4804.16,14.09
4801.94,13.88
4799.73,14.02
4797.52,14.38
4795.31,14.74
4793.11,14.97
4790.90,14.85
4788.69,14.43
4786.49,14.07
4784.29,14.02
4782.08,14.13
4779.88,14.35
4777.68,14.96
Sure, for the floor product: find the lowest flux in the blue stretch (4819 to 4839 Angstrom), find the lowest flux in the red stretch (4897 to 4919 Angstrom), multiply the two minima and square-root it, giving 13.4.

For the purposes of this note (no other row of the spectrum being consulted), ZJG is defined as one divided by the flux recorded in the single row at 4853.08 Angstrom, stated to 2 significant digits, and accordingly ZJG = 0.091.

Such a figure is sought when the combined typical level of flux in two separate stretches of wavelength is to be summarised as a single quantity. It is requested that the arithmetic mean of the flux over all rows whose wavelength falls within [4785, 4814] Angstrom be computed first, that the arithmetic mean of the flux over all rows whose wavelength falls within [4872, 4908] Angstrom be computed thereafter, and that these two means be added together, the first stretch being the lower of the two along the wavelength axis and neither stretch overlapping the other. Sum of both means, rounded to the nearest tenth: 28.4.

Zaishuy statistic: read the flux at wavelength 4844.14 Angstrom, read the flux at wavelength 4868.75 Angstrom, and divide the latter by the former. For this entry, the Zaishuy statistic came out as 0.94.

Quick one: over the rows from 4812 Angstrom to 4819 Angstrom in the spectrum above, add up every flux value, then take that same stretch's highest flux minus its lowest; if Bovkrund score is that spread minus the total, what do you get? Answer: -43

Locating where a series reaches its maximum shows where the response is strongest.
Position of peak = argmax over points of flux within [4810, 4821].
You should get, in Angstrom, 4819.67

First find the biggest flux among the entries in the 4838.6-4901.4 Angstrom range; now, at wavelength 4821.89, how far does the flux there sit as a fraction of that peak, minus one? -0.18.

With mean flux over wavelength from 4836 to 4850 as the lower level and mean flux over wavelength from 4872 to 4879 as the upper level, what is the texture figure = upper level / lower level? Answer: 1.03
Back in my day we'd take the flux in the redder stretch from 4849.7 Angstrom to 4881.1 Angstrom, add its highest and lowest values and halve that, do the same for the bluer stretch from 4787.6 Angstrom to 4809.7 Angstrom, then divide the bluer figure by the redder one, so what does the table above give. 0.98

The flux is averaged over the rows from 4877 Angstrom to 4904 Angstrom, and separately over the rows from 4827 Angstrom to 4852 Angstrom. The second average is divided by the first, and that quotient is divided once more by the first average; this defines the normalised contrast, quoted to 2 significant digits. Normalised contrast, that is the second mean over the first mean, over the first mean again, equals 0.065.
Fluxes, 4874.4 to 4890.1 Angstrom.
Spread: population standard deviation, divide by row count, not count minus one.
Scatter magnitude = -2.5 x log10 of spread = 1.0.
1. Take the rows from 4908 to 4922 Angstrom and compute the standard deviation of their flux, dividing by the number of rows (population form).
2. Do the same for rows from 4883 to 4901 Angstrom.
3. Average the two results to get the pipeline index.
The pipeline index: 0.55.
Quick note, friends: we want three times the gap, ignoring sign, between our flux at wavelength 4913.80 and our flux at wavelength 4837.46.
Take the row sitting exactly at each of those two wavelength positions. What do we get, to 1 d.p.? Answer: 2.7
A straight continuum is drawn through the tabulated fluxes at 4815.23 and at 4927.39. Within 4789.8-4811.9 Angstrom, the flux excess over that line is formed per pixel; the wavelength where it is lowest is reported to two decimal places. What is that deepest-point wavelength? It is 4801.94 Angstrom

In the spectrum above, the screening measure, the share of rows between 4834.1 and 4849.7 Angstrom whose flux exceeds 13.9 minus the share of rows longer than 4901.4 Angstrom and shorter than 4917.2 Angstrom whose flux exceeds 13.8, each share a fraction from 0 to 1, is -0.7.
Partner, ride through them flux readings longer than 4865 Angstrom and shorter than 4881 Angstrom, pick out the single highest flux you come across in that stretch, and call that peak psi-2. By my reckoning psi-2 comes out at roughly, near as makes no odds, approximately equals 13.84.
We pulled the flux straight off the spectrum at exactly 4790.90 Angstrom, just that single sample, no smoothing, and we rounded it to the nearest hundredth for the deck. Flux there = 14.85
